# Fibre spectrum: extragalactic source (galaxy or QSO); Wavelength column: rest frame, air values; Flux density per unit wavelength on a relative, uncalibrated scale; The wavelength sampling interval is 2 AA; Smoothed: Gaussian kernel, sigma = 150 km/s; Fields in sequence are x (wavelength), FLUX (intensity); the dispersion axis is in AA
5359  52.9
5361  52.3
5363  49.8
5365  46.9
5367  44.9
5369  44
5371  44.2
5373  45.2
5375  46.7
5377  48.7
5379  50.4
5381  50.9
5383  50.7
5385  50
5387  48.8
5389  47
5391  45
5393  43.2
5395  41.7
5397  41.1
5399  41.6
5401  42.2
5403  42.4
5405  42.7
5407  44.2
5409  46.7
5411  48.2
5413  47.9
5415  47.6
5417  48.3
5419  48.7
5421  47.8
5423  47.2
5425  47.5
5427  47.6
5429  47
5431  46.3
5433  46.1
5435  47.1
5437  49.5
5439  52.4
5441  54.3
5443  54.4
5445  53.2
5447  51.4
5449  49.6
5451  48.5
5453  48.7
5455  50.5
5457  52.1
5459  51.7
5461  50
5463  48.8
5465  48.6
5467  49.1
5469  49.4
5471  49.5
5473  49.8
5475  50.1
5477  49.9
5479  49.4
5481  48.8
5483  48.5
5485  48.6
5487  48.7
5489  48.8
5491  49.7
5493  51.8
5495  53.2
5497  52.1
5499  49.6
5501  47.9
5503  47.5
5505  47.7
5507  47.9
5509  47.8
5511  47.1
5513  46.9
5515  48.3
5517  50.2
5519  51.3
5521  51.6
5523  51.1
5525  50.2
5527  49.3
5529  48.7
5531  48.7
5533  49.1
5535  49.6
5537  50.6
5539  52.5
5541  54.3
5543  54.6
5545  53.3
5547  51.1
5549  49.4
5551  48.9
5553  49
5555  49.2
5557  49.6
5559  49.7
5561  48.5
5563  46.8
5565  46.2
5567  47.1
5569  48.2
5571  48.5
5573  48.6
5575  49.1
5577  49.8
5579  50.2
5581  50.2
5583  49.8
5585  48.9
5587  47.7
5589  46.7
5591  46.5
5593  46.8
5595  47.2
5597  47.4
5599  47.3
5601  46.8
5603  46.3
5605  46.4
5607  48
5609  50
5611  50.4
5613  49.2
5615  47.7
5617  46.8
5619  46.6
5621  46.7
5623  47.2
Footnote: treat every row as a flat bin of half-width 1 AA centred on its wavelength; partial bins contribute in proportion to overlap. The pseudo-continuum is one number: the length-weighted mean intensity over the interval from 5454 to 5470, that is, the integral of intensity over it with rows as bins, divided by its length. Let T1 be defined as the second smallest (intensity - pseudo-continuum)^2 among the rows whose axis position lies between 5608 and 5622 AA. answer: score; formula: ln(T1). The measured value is -2.0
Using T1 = 0.14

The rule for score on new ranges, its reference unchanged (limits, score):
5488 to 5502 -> -1.7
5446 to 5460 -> -1.5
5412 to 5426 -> 1.1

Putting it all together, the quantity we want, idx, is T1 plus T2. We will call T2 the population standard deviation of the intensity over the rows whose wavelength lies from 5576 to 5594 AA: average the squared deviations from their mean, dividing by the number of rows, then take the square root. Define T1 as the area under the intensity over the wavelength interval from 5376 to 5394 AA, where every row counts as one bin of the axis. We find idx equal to 871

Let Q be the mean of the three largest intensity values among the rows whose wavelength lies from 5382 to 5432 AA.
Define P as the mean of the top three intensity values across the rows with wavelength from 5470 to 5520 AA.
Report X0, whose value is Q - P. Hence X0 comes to -2.5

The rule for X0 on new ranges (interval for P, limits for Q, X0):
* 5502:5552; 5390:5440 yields -3.9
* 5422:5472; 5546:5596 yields -3.5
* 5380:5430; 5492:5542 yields 2.8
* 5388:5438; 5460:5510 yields 3.5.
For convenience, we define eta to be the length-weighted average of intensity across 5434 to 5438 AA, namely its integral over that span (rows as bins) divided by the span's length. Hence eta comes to 48.3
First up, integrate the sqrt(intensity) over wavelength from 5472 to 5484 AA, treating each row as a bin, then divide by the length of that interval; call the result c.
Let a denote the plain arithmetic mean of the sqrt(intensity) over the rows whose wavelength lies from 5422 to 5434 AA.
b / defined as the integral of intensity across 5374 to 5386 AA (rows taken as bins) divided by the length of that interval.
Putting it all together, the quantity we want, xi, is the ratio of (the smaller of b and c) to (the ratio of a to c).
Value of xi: 7.21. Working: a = 6.85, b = 49.6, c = 7.03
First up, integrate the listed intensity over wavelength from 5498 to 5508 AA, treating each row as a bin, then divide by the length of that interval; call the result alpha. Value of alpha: 48.1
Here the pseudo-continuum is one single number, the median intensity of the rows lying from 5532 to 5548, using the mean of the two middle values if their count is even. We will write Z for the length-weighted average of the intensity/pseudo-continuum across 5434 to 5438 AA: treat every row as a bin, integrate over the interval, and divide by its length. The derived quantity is 0.93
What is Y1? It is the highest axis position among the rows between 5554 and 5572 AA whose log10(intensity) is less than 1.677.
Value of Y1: 5567 AA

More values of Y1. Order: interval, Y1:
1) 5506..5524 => 5513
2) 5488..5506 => 5503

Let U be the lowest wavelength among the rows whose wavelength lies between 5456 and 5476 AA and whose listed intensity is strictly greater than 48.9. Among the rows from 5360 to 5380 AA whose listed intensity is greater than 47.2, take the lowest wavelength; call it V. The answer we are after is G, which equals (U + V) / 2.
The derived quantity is 5409 AA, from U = 5457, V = 5361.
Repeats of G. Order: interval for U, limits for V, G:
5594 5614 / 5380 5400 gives 5495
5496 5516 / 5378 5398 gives 5438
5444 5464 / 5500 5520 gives 5473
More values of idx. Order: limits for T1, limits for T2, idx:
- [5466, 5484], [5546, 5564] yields 890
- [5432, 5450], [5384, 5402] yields 919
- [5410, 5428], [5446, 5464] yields 863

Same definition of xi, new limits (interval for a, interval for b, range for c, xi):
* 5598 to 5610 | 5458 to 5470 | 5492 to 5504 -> 7.31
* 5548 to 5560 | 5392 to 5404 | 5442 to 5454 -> 7.26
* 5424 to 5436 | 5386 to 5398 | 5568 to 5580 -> 7.16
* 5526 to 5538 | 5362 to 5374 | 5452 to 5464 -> 7.16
